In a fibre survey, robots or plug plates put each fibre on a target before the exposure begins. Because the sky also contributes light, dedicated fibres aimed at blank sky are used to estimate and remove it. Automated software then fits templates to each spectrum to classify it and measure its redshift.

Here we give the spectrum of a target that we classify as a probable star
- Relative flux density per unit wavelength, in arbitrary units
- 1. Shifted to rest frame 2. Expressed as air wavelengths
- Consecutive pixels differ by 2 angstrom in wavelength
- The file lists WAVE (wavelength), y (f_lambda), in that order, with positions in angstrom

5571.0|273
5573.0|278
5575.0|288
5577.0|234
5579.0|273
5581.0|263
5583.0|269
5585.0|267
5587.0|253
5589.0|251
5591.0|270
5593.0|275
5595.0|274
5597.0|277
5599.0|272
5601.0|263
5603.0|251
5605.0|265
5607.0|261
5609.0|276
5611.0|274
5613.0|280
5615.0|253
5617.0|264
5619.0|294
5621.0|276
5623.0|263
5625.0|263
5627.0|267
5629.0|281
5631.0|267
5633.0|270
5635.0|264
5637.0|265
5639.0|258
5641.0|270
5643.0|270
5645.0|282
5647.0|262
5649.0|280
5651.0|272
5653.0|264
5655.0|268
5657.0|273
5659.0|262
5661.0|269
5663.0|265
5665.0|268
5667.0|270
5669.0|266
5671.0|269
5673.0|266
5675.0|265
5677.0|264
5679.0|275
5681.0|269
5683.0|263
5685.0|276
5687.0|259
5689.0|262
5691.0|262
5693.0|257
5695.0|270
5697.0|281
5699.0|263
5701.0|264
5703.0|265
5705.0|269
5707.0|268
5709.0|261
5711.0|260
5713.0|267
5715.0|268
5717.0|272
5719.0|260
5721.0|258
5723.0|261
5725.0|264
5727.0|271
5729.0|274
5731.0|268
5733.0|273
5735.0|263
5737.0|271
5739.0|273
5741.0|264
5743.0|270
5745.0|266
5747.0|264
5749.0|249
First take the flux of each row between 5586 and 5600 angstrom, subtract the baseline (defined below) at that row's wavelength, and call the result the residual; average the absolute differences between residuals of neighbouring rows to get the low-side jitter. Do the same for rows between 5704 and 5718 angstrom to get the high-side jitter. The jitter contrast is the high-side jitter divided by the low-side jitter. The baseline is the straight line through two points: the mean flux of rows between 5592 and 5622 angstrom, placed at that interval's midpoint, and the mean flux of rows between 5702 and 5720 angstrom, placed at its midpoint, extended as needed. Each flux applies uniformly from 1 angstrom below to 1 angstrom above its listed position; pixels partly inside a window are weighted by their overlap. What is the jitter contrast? 0.6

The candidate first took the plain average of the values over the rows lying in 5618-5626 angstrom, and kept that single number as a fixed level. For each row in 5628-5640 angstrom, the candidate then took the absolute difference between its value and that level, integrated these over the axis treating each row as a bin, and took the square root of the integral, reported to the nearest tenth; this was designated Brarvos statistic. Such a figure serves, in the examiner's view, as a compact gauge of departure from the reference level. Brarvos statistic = 10.3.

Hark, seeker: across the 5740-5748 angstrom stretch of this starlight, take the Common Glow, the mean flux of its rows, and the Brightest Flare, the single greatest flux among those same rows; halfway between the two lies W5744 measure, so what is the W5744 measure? 268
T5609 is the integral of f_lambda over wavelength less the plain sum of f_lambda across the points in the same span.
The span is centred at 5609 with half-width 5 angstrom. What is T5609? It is 1356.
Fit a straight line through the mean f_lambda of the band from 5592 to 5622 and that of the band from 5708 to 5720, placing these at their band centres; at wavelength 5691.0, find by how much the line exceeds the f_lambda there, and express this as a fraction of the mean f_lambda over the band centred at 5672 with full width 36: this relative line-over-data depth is 0.01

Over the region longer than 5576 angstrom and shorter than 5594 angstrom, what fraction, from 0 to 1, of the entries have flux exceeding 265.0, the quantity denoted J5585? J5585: 0.56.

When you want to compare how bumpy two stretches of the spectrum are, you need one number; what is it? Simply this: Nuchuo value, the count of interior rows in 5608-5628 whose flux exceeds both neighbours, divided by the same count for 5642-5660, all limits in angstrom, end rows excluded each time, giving 0.7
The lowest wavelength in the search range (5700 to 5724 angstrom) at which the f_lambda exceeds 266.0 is 5705.0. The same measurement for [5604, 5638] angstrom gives 5609.0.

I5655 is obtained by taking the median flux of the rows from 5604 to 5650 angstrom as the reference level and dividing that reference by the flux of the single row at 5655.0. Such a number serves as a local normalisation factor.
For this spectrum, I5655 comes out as 1.00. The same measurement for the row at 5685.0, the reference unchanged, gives 0.97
